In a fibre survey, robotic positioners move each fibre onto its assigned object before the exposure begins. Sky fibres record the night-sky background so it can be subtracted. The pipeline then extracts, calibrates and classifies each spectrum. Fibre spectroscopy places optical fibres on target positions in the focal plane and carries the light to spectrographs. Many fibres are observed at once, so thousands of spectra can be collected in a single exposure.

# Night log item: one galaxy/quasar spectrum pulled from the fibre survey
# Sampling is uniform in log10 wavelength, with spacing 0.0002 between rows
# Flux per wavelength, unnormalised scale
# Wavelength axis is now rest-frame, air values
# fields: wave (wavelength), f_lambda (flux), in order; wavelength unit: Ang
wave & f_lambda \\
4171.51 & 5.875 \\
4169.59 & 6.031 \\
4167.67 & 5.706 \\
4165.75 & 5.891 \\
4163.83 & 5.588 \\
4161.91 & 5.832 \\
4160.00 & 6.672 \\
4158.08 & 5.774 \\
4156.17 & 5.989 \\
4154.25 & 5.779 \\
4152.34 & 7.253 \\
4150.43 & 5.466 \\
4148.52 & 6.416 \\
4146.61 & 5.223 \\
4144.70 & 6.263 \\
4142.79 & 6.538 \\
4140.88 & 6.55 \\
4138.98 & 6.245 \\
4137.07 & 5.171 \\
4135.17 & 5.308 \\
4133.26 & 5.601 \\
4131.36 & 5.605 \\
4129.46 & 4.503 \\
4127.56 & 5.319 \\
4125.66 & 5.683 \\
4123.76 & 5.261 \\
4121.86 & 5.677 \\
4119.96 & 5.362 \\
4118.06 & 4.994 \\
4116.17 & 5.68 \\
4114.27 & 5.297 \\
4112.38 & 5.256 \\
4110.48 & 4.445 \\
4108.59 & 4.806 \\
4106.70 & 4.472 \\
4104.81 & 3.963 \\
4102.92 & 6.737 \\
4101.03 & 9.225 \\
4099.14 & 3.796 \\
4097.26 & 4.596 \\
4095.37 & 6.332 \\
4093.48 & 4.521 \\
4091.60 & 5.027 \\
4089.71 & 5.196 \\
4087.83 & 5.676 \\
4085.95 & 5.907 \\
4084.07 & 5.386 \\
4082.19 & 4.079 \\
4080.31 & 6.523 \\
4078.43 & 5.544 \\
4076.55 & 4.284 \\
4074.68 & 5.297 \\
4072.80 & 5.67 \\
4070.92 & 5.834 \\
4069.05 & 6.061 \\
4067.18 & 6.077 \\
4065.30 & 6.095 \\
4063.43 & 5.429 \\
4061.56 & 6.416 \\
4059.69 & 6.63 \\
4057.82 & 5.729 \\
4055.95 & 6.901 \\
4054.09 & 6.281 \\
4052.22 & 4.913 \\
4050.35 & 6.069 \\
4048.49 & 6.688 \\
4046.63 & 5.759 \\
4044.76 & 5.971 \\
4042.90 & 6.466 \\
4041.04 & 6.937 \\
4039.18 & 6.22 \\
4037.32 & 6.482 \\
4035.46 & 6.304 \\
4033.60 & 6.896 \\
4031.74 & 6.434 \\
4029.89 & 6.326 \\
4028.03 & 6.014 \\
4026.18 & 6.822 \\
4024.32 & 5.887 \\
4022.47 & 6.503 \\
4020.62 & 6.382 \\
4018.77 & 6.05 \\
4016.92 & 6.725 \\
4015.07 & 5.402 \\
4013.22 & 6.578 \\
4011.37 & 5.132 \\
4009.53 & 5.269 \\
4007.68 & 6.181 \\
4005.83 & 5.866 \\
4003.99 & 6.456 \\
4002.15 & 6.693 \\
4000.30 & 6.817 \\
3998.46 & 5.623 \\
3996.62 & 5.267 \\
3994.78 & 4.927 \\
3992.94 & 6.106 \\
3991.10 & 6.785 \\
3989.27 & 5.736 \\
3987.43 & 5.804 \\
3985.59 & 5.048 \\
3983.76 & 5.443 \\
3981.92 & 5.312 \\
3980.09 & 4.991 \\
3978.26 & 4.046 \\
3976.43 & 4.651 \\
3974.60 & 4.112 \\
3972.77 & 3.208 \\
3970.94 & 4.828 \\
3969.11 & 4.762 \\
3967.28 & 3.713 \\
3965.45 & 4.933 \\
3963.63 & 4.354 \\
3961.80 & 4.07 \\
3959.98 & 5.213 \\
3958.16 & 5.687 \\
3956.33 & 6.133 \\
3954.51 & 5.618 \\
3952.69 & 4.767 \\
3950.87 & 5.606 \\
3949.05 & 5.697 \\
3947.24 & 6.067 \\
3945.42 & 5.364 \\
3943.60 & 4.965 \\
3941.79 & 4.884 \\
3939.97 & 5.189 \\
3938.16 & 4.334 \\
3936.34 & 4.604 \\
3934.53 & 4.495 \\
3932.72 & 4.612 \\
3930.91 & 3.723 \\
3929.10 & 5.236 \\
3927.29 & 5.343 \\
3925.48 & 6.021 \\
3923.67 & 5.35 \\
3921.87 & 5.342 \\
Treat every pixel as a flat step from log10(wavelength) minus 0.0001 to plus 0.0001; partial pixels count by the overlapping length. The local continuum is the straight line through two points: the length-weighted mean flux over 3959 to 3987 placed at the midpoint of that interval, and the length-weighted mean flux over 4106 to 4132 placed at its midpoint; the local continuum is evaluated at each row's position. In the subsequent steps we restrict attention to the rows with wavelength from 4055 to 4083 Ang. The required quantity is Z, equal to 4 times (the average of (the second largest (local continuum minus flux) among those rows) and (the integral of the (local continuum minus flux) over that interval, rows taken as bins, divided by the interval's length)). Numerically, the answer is -0.2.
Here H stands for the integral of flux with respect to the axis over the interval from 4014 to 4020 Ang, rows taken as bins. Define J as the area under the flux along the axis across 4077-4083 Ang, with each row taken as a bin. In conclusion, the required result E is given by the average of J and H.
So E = 34.2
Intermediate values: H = 37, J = 32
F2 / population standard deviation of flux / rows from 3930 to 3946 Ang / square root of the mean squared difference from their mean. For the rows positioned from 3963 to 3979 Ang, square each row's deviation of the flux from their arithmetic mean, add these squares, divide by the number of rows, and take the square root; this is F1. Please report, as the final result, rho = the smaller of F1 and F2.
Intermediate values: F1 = 0.54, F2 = 0.5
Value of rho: 0.46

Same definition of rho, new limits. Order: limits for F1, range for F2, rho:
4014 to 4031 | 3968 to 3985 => 0.42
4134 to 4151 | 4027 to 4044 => 0.28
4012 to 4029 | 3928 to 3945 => 0.43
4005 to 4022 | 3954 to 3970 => 0.55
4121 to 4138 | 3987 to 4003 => 0.35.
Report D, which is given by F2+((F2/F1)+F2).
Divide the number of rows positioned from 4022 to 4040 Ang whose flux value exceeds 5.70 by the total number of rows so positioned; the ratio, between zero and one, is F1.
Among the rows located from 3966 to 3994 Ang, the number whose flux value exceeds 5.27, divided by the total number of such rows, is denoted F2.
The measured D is 1.2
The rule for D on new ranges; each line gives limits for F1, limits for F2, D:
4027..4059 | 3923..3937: 1.1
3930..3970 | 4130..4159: 11.3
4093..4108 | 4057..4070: 4.7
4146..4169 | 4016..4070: 3.2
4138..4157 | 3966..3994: 1.3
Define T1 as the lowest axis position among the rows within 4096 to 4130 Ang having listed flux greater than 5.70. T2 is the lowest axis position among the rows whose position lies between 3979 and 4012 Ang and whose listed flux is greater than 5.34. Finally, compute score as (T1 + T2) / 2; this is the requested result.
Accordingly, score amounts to 4042.4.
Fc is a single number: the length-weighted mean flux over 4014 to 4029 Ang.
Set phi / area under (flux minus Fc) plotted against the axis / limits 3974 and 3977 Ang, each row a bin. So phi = -5.5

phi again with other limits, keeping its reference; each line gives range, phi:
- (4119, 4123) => -2.9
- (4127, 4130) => -3.9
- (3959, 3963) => -6.3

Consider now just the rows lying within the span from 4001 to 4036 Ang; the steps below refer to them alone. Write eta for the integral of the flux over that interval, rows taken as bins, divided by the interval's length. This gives 6.2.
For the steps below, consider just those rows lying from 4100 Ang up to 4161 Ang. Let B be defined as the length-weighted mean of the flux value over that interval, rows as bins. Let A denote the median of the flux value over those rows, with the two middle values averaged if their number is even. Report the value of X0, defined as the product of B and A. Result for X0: 32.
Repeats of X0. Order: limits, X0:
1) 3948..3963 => 30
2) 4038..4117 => 32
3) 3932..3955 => 25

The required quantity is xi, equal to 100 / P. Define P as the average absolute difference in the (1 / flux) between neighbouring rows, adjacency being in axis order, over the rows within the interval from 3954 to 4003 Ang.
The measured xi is 3467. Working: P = 0.0288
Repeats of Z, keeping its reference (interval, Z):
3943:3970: -0.2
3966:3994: 1.1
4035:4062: -4.3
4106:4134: 1.3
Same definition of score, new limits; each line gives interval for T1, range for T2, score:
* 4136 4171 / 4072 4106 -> 4105.9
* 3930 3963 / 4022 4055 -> 3984.9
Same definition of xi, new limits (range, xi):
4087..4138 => 3234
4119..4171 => 5722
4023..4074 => 6654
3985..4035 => 5740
